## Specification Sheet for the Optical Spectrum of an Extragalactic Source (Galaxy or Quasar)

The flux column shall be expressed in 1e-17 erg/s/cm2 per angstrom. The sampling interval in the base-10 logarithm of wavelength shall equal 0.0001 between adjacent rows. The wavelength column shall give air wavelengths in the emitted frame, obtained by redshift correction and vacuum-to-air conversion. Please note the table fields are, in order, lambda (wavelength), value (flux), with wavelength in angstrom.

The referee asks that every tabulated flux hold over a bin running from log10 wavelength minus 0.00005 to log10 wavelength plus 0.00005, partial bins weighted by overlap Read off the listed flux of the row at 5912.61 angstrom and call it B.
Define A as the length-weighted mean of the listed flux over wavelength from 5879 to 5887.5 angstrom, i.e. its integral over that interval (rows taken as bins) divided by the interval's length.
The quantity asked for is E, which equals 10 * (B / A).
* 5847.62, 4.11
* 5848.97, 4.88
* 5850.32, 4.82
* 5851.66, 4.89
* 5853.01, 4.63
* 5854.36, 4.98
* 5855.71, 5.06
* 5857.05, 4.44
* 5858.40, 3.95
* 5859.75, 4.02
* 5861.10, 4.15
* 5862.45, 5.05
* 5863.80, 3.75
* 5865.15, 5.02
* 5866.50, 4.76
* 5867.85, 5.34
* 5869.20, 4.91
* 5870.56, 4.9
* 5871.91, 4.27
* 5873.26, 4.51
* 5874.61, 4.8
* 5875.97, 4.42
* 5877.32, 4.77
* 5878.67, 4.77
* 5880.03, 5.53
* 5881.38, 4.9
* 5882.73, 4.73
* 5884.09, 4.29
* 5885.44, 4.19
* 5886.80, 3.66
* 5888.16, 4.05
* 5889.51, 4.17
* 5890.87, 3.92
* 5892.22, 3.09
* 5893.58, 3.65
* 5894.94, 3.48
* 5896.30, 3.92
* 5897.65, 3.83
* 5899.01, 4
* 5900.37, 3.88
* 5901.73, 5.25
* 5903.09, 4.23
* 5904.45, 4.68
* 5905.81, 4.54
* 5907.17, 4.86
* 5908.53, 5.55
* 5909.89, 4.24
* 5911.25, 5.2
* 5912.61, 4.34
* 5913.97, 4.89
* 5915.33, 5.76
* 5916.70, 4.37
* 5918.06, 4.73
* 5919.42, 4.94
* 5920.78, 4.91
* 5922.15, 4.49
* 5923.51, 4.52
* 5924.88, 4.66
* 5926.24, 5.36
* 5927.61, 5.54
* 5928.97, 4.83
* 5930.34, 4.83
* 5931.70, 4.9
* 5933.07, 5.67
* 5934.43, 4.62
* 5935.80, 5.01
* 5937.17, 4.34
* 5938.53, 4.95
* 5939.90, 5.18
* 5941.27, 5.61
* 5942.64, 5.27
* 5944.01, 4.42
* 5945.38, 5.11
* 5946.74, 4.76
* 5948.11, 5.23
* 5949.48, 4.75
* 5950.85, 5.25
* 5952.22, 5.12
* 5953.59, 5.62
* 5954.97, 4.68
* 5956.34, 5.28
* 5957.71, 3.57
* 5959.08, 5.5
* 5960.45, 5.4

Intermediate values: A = 4.6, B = 4.34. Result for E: 9.5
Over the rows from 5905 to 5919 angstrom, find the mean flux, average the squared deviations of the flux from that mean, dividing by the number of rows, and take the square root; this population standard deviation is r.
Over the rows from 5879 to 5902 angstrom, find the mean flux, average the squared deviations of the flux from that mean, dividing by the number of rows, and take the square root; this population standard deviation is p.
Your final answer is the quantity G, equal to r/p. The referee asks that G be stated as 0.80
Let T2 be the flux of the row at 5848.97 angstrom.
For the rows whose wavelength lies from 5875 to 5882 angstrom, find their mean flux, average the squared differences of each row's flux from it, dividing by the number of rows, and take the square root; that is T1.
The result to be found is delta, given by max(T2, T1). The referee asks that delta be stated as 4.9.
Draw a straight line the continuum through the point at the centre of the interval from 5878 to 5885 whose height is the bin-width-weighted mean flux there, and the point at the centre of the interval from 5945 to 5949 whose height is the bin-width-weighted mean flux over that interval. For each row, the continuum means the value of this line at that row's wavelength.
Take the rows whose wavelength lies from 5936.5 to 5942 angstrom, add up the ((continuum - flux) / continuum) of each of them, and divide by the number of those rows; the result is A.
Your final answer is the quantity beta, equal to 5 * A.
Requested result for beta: -0.02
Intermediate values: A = -0.004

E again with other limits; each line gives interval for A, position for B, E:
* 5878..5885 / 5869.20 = 10.2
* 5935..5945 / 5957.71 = 7.2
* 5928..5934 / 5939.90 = 10.2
